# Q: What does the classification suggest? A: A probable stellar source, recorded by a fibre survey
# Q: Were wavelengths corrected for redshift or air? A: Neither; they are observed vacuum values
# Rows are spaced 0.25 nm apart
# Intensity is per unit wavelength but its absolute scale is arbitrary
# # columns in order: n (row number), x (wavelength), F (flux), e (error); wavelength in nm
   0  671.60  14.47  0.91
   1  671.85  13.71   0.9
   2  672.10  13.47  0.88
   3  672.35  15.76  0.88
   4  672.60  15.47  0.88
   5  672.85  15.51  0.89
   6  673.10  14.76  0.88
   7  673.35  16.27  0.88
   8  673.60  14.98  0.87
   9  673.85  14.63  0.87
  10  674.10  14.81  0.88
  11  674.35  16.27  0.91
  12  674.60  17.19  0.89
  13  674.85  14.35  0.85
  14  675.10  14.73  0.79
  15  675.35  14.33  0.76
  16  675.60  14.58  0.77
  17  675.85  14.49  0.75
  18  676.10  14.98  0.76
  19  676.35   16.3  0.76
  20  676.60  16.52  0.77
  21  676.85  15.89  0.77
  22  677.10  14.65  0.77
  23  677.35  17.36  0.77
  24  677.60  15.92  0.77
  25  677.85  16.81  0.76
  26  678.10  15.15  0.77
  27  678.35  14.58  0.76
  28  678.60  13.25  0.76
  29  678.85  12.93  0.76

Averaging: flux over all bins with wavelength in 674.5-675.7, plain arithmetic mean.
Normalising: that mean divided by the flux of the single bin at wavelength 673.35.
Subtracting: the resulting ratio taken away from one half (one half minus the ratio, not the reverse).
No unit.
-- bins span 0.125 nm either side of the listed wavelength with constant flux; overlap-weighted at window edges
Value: -0.42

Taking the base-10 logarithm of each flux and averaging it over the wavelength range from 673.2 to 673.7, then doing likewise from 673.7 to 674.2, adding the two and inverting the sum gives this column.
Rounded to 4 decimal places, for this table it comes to 0.4235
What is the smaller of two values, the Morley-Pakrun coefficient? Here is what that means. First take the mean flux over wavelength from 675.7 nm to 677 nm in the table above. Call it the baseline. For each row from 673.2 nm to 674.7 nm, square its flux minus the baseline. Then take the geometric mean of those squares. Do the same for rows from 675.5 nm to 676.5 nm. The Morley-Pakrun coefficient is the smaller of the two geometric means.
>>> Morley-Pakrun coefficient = 0.70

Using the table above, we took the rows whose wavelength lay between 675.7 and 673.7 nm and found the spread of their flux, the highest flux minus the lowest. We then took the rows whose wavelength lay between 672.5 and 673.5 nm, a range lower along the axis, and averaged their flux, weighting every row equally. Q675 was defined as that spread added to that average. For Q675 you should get 18.4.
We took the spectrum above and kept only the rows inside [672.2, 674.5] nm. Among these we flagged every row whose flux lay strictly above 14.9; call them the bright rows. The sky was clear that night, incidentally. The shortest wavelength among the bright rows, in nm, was 672.35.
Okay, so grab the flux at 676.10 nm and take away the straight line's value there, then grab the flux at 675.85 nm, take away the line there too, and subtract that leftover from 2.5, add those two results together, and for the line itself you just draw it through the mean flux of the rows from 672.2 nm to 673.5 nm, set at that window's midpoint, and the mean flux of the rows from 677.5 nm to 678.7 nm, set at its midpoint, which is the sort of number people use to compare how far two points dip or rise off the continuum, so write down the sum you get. 3.01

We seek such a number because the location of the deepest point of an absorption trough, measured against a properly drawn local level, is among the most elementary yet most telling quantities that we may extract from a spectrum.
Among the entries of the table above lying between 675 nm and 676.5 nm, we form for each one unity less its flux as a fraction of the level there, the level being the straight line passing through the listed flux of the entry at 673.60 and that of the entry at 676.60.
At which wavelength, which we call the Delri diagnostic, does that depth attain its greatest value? 675.85 nm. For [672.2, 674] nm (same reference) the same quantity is 673.85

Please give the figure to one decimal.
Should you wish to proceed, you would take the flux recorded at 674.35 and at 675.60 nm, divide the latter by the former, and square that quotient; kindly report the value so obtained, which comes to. 0.8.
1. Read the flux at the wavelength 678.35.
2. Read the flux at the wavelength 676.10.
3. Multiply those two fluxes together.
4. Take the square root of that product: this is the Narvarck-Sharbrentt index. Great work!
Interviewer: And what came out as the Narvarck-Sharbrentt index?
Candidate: 14.8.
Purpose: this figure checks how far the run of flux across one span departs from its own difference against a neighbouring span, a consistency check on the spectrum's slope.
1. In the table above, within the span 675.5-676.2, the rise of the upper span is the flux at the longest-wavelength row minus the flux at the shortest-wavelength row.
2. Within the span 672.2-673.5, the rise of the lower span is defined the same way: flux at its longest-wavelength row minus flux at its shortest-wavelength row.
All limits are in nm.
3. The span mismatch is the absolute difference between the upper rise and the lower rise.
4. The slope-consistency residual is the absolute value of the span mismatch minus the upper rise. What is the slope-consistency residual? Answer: 0.3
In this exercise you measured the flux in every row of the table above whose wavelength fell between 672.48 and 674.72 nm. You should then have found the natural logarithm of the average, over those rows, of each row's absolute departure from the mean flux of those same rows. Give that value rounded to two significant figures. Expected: -0.37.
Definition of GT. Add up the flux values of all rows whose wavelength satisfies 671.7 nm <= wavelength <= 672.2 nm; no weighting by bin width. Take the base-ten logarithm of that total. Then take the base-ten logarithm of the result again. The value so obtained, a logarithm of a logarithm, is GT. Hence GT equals 0.157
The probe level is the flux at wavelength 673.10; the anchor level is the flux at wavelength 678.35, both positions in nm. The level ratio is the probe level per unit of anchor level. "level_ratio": 1.012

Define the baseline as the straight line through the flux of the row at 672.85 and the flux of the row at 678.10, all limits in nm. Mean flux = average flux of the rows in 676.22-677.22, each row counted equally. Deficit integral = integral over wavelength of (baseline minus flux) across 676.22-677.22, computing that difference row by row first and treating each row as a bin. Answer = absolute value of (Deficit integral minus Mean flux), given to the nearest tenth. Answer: 16.4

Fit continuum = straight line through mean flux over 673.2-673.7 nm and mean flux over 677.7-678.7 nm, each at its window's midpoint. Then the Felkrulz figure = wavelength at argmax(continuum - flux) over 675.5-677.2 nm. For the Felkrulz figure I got 675.85 nm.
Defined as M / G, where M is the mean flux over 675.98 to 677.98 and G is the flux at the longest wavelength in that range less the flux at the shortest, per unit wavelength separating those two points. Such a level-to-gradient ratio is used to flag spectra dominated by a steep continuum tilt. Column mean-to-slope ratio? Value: 15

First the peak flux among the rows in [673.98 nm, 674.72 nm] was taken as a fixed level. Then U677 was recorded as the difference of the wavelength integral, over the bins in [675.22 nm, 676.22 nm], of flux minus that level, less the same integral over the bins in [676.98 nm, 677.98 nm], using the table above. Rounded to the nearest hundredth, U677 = -1.59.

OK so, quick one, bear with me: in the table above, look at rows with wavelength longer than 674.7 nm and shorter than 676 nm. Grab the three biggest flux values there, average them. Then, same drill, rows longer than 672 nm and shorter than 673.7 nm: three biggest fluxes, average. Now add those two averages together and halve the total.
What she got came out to 15.2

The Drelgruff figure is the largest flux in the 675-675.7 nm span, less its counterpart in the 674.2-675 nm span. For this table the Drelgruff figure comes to -2.5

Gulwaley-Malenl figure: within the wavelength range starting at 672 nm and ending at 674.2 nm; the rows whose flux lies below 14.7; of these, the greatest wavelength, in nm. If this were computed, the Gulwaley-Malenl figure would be 673.85 nm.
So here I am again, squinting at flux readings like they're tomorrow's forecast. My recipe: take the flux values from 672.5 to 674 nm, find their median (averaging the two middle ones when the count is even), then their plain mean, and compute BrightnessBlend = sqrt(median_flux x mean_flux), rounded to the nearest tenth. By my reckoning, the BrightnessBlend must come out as 15.2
